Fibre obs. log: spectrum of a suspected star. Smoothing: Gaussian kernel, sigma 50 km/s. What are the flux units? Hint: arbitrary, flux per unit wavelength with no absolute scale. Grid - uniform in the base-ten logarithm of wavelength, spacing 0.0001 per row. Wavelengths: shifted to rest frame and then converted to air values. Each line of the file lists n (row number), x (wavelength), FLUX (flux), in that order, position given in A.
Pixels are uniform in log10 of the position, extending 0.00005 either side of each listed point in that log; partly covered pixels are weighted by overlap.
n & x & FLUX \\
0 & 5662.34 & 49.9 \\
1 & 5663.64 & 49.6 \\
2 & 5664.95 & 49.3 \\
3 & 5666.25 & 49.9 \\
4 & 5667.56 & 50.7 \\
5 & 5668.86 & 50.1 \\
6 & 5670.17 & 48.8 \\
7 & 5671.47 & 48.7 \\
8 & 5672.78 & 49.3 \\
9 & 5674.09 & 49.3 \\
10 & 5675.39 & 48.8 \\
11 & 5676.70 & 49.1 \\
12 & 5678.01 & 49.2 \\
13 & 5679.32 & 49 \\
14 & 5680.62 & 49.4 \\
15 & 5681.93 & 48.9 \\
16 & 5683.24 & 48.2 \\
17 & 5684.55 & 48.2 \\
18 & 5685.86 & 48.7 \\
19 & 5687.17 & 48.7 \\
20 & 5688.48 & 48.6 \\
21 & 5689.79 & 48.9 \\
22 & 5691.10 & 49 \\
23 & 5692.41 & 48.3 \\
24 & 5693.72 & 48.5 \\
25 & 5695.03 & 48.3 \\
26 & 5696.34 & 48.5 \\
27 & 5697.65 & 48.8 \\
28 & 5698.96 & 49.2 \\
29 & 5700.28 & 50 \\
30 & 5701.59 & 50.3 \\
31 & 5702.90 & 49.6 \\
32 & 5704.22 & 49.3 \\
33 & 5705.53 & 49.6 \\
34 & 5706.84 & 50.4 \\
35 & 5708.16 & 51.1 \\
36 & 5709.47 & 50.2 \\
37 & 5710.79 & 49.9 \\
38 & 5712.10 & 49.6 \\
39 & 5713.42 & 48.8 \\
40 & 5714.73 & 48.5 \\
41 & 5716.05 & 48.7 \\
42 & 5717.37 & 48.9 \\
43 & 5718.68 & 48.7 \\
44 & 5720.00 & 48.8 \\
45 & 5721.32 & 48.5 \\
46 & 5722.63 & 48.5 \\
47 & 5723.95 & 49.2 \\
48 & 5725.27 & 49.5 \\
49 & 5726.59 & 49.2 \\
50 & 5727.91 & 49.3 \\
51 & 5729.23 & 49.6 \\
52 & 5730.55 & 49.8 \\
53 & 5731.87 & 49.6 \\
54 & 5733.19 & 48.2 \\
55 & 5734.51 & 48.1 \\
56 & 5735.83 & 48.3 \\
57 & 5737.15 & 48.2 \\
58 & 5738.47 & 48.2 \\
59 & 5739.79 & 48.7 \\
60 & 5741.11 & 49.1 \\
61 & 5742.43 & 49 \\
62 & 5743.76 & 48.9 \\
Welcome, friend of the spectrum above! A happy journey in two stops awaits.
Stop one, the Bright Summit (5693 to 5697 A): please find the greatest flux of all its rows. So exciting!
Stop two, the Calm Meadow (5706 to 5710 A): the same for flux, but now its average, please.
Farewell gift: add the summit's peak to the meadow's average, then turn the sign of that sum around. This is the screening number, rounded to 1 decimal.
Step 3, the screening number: -99.1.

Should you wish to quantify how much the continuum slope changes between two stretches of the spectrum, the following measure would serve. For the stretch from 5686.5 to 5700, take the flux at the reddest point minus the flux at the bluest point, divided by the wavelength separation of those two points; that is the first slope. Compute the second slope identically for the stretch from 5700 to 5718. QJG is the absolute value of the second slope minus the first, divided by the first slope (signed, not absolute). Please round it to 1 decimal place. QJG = 2.5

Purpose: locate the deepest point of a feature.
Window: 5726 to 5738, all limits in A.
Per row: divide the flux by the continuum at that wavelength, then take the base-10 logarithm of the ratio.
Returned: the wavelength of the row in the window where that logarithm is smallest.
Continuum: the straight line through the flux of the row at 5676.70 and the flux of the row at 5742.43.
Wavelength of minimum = 5734.51 A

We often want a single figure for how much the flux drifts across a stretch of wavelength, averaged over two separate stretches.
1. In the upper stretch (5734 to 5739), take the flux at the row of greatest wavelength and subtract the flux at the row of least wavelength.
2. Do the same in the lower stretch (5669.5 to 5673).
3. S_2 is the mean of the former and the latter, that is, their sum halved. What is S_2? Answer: 0.30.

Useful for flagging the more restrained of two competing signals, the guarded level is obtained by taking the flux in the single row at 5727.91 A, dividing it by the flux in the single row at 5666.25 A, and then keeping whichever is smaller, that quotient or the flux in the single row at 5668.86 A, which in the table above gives 0.99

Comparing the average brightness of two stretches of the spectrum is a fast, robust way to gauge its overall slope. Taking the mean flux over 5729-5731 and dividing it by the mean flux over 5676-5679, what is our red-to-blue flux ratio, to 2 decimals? 1.01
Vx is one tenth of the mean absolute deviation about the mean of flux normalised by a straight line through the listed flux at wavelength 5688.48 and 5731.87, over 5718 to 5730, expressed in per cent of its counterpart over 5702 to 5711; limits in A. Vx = 6.6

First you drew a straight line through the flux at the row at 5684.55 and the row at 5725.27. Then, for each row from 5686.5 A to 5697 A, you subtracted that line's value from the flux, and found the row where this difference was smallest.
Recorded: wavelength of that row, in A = 5695.03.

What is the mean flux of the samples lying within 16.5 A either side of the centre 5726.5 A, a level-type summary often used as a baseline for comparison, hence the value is 48.92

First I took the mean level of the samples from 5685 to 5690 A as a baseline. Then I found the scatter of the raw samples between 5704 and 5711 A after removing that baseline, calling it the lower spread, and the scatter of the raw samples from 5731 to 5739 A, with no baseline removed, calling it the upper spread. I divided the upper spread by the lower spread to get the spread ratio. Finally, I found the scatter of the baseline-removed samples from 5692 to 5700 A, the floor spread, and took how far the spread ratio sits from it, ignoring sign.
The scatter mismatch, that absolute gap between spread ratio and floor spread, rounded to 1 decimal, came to 0.6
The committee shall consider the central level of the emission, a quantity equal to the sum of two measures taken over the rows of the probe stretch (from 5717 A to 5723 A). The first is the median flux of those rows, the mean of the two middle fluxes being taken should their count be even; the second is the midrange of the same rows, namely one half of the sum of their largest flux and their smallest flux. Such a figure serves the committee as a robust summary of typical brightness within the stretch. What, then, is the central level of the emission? 97.4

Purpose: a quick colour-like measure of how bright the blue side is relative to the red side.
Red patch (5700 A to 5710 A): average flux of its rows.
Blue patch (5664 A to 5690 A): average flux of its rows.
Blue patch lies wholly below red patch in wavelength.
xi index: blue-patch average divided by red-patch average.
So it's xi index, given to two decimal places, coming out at 0.98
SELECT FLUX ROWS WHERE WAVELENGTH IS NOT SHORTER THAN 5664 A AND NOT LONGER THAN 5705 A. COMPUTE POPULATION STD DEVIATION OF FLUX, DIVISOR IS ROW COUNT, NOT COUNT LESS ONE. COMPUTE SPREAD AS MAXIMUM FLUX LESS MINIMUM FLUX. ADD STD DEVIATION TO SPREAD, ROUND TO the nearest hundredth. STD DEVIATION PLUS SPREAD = 3.11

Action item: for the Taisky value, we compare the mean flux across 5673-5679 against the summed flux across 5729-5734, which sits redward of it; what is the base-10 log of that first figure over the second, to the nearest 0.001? -0.604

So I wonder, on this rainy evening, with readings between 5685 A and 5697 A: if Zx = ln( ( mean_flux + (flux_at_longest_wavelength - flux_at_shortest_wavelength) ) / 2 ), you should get 3.187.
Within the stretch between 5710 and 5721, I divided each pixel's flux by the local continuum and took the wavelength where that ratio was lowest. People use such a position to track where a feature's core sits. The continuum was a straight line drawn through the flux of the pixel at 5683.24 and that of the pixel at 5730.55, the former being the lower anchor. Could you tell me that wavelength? 5714.73 A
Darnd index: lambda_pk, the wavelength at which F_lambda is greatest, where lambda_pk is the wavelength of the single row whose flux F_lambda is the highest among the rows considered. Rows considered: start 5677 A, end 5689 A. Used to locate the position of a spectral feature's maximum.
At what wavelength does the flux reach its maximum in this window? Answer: 5680.62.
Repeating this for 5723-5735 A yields 5730.55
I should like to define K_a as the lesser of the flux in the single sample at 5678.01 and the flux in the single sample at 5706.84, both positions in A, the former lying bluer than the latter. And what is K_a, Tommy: 49.20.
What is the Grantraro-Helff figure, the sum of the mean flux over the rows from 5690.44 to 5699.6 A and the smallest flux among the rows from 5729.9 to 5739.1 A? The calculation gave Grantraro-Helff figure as 96.8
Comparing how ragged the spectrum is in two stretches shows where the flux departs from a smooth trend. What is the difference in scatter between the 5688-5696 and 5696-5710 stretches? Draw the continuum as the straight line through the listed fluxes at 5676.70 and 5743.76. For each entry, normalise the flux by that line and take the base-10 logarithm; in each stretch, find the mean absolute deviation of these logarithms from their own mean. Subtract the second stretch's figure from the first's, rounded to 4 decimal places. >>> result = -0.0033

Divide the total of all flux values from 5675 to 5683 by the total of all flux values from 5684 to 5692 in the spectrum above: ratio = 1.01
